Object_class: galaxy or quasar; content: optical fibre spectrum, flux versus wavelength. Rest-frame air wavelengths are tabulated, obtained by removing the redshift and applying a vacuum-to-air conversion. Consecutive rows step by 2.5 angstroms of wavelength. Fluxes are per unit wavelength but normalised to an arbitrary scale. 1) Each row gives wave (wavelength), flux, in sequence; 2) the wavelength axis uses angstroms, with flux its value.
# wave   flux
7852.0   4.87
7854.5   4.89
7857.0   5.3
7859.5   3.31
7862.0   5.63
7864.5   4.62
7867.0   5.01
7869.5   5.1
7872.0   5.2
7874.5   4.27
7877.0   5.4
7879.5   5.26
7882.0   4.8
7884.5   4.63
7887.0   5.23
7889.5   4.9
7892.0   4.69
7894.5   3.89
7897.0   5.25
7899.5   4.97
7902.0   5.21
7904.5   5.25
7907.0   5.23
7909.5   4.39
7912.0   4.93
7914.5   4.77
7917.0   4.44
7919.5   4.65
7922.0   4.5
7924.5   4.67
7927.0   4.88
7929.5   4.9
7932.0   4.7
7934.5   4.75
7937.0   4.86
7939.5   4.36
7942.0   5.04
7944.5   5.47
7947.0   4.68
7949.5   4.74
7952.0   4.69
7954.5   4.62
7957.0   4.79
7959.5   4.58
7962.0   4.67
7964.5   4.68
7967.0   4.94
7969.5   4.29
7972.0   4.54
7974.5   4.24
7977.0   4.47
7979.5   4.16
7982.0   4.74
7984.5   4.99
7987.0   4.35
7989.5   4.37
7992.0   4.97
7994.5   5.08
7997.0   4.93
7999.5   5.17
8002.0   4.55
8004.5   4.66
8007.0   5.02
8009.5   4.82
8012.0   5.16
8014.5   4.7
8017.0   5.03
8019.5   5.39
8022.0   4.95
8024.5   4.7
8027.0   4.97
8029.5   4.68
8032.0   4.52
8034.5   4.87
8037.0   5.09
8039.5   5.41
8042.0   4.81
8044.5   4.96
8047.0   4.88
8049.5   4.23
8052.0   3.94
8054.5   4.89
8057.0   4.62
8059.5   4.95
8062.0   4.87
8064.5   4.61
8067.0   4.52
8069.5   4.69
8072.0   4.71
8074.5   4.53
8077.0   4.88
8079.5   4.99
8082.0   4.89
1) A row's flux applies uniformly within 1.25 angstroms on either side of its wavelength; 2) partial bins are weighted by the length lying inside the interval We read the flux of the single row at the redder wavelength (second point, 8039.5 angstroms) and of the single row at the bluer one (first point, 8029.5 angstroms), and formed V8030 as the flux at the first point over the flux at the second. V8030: 0.87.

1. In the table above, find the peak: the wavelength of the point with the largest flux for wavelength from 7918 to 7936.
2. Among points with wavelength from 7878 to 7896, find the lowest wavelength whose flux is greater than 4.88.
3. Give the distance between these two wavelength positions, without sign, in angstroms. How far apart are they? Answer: 50.0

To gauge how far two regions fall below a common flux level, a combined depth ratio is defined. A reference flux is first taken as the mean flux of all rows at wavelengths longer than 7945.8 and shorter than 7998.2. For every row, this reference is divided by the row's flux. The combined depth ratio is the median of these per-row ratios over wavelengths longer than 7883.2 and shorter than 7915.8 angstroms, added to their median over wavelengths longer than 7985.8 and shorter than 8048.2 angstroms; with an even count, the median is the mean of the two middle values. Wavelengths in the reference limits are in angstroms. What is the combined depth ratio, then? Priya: 1.88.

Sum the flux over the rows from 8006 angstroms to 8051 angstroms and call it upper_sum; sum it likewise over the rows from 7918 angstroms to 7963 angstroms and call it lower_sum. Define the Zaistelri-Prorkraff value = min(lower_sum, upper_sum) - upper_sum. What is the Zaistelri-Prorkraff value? -3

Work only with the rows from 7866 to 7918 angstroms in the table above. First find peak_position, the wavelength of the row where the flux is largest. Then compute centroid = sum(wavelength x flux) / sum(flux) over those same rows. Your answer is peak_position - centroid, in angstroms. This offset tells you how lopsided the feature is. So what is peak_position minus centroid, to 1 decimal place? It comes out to -14.8 angstroms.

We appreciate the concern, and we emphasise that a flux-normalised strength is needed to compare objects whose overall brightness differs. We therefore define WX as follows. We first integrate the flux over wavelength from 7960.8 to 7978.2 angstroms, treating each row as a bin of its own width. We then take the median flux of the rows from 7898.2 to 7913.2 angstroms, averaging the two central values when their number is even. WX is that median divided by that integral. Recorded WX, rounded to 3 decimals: 0.064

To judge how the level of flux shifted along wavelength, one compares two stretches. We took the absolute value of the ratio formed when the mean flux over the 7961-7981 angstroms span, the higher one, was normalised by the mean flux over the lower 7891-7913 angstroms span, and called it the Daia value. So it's 0.92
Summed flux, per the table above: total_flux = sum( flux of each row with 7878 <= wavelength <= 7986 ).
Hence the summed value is 204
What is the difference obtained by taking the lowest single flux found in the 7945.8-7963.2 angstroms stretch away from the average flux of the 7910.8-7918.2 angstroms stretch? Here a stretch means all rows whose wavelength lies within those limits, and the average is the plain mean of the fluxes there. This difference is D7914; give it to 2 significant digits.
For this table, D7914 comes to 0.13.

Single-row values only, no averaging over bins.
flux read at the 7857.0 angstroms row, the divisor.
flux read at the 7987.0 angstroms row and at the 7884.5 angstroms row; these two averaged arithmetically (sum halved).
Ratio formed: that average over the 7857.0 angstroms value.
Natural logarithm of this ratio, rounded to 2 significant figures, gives -0.17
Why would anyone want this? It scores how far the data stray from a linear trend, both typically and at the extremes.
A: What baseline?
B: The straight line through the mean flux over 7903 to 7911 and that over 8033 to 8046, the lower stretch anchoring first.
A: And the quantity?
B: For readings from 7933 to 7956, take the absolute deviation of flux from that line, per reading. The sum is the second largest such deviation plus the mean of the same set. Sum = 0.79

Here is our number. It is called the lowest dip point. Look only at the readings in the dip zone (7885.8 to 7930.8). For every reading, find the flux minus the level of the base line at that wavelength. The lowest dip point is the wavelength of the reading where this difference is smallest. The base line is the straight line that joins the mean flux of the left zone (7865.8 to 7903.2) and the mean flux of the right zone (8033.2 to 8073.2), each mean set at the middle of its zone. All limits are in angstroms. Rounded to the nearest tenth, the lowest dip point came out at 7894.5 angstroms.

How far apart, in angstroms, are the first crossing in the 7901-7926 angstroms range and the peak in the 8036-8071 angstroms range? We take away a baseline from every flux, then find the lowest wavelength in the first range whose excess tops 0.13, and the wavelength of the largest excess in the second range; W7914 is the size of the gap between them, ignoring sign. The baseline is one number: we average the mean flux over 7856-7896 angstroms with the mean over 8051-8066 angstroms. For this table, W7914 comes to 137.5 angstroms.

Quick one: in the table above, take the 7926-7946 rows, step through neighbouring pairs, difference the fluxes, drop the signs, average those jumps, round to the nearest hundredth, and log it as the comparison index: 0.28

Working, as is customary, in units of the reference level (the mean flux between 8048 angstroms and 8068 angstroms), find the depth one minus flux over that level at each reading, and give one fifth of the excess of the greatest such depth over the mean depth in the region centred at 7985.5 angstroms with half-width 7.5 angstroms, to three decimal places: 0.019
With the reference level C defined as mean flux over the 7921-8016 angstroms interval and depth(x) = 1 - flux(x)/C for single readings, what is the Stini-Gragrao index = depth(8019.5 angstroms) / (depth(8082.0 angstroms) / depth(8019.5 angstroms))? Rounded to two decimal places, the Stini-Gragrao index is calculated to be -0.58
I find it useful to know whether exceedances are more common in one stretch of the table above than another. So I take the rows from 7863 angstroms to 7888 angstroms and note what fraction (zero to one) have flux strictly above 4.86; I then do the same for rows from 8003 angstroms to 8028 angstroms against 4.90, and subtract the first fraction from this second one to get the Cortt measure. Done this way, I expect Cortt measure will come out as 0.00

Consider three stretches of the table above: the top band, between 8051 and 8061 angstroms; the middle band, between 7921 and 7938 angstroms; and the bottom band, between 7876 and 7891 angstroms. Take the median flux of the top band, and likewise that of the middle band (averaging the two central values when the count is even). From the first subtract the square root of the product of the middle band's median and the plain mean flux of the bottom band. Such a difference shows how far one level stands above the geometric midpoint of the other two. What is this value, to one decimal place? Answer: -0.1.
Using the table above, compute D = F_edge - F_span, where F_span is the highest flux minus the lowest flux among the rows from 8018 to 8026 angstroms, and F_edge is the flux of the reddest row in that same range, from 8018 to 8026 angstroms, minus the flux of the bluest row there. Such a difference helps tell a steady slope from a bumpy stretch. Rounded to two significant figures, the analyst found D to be -1.4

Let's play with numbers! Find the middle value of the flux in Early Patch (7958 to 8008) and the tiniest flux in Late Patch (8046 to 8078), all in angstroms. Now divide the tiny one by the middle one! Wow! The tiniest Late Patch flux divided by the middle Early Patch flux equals 0.845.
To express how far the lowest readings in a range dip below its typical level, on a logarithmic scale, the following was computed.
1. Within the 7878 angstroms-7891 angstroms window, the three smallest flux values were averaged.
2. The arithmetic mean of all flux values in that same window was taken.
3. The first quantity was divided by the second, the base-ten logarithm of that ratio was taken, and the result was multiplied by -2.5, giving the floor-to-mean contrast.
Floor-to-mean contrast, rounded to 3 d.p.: 0.042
